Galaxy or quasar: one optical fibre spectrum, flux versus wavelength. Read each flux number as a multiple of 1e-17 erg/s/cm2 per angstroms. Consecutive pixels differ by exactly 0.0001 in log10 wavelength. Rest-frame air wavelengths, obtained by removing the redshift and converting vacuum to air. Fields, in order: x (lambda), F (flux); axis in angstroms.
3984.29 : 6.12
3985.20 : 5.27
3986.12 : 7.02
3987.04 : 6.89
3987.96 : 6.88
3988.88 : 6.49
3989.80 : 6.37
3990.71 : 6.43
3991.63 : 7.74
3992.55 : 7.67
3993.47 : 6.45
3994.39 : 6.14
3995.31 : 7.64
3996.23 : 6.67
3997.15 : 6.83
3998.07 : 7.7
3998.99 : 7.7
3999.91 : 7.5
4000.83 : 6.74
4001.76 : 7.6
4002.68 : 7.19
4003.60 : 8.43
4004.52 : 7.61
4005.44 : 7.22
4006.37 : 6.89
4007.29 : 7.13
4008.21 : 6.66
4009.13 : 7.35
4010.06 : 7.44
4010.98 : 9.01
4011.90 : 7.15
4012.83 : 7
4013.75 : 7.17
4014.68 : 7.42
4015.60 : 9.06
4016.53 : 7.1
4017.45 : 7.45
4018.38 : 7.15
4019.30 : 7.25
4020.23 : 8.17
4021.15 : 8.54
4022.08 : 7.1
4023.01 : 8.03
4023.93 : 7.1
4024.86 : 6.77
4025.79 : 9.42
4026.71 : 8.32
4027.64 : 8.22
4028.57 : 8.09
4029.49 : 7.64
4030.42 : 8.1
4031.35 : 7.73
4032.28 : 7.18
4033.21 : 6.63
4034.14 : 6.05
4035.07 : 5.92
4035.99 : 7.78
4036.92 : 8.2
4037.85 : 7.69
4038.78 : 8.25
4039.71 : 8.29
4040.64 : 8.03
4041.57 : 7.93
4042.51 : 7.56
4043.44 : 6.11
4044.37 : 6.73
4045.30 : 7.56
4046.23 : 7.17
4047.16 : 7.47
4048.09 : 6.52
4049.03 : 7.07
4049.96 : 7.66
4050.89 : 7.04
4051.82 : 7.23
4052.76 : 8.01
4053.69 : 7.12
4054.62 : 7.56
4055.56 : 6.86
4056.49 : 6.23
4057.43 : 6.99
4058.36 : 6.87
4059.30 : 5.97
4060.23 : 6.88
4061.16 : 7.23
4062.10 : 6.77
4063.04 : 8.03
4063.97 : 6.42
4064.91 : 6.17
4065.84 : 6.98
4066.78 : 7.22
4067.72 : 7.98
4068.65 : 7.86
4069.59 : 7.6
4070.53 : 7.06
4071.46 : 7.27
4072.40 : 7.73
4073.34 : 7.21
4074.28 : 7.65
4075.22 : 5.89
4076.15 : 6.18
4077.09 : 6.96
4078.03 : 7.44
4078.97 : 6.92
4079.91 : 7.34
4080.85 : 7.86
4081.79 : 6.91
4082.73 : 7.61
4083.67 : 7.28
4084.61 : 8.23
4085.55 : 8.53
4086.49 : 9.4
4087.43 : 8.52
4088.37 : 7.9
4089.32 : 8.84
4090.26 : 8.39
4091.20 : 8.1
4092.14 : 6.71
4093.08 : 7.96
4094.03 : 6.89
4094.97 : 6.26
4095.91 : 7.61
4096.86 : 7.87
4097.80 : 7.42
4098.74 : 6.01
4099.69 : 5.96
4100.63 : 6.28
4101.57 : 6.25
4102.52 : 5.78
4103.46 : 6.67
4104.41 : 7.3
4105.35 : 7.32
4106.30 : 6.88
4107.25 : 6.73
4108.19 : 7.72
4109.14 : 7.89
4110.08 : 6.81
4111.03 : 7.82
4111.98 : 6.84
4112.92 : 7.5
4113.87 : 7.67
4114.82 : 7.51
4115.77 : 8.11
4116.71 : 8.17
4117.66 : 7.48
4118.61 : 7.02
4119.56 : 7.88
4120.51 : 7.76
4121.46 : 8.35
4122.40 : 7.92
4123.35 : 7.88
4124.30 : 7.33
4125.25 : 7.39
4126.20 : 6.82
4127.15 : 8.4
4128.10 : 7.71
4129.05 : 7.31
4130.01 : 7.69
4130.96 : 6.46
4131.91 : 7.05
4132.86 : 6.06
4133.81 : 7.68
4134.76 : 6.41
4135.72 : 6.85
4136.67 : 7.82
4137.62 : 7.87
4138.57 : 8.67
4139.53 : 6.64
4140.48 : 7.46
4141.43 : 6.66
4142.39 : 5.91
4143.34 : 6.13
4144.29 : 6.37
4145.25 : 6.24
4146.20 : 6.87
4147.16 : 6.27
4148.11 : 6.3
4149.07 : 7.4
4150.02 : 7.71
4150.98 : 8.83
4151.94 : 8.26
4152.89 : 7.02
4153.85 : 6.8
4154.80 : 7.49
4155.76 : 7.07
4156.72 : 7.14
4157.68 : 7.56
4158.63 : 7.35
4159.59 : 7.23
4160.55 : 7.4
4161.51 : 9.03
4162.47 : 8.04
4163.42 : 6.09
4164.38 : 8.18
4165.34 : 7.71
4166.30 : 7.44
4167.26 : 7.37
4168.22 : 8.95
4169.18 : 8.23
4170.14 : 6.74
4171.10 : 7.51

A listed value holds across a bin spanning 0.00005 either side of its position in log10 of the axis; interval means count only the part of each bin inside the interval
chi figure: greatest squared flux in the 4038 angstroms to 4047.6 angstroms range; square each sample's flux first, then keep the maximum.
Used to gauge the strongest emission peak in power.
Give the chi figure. 69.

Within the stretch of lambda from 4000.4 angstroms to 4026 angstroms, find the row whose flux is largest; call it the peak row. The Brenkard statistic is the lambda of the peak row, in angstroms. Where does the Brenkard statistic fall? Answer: 4025.79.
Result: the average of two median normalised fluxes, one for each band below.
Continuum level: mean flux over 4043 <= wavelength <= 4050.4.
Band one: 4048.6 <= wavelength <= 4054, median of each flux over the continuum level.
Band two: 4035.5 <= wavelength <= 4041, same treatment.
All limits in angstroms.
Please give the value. 1.09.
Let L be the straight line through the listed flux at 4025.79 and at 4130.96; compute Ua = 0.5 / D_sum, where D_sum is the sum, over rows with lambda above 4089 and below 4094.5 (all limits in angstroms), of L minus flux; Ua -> -0.33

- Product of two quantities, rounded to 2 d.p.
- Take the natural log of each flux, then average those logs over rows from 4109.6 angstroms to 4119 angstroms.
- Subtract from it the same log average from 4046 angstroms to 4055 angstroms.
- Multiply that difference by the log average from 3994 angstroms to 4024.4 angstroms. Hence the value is 0.06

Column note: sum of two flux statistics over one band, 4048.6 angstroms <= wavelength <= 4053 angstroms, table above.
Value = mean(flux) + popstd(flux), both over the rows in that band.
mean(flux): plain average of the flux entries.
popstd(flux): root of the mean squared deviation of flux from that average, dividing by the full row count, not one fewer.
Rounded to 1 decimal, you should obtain 7.8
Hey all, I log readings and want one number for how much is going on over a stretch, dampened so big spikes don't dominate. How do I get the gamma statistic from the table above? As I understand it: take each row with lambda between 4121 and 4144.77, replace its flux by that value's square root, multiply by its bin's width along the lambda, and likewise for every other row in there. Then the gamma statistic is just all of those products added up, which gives 63.9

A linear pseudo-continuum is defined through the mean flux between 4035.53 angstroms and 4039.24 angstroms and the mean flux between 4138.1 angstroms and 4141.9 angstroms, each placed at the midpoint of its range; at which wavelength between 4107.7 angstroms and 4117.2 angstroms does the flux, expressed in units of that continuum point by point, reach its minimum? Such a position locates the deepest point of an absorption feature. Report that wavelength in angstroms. 4110.08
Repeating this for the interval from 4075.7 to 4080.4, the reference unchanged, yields 4076.15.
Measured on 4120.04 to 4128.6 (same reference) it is 4126.20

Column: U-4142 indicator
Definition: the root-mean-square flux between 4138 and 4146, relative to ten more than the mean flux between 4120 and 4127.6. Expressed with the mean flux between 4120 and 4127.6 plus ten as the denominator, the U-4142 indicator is 0.384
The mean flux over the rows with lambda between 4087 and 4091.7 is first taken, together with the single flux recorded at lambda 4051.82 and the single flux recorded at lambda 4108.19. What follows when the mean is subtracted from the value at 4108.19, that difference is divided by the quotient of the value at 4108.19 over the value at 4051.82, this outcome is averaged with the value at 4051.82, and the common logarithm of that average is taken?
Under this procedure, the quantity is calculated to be 0.52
